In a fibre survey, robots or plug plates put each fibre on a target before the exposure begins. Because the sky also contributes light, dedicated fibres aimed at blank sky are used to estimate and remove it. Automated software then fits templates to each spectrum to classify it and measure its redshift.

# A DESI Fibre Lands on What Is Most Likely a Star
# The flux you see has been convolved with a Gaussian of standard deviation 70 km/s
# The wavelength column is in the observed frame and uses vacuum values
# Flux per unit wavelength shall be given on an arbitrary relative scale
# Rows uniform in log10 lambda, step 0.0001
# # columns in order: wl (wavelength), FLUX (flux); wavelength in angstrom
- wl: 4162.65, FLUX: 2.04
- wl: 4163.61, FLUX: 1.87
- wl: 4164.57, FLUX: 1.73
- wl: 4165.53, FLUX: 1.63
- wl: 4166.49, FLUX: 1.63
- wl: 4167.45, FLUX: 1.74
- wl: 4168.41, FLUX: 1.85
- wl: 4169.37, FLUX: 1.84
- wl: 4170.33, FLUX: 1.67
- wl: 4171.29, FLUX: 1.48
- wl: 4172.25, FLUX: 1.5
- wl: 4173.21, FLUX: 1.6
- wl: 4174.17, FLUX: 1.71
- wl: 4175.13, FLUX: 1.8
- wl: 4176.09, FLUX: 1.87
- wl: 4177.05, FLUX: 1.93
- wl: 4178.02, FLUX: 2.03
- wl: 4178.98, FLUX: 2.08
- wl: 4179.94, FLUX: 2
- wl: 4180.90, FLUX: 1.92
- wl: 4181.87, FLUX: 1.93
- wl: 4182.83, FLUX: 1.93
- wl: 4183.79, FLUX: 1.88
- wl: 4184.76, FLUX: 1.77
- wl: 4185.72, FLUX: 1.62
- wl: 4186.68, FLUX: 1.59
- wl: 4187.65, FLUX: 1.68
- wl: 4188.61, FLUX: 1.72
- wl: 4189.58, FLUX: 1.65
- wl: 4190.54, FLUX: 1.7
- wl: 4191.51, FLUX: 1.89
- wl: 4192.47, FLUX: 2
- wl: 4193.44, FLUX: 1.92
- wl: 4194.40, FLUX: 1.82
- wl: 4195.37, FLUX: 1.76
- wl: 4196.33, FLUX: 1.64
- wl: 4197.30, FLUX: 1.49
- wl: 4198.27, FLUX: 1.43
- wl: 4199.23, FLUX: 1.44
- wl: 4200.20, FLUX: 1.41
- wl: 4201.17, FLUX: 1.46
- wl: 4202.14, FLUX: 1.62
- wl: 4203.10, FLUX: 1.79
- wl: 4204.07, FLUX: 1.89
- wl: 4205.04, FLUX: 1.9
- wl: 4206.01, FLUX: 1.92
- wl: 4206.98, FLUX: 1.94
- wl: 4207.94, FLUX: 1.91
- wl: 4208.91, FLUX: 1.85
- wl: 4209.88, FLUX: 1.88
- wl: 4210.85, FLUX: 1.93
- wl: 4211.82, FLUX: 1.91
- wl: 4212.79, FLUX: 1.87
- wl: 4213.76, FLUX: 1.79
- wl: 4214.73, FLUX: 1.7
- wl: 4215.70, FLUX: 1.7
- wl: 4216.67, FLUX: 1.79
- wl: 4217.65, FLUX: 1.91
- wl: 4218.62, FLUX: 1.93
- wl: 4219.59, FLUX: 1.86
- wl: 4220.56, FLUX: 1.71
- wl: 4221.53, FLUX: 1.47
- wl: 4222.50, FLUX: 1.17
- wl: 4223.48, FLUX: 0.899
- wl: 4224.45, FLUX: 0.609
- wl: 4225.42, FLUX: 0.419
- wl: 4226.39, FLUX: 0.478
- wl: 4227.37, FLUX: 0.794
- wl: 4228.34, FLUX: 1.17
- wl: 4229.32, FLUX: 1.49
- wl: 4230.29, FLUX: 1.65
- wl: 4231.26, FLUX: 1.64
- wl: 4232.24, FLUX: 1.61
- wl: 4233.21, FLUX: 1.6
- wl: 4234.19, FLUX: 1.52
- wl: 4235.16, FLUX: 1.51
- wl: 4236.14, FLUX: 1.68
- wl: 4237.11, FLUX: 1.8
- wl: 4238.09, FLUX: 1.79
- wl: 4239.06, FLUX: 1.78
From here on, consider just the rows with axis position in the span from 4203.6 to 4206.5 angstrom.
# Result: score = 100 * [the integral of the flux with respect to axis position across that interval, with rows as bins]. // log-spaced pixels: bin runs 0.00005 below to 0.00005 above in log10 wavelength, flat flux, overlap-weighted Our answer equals 551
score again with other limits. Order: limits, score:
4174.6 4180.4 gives 1131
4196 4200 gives 595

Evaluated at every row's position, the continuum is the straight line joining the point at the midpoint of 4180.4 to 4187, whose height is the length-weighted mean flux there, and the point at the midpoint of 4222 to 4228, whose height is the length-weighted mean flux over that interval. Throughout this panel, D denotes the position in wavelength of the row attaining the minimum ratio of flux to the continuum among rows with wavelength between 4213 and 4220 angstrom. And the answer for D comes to 4214.73 angstrom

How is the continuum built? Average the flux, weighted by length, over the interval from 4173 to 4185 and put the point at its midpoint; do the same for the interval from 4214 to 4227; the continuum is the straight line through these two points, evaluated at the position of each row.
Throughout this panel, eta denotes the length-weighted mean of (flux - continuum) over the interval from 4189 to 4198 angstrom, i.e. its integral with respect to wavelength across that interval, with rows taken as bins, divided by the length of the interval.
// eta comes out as 0.05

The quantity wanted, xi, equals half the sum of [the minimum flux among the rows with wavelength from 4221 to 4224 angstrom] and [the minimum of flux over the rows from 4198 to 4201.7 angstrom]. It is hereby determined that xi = 1.15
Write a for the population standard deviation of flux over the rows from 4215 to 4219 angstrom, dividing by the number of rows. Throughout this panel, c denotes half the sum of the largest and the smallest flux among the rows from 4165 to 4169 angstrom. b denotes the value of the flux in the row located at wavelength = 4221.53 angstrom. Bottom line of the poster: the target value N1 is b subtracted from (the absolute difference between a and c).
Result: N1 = 0.2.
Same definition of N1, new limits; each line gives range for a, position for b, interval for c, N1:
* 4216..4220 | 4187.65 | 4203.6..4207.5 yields 0.2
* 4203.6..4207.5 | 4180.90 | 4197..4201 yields -0.5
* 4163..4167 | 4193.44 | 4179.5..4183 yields -0.1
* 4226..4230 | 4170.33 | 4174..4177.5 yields -0.2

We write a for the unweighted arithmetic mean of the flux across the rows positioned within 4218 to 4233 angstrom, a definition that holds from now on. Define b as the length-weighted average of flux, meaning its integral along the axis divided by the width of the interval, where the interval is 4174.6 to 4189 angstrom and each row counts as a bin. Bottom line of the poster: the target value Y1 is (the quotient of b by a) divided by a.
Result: 1.17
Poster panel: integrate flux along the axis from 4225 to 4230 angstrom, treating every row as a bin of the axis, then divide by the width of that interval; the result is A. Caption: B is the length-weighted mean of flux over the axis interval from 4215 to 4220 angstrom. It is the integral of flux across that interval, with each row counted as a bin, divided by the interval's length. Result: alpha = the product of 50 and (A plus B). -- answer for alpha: 137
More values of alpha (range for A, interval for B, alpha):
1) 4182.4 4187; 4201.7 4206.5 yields 179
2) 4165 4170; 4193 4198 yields 172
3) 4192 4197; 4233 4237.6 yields 172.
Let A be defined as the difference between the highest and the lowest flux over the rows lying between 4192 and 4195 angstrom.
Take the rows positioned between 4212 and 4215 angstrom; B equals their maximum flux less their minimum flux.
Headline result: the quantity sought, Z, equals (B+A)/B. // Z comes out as 2.1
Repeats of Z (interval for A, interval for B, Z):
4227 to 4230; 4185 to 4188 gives 8.7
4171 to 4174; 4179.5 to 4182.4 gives 2.5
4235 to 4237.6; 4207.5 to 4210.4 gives 5.8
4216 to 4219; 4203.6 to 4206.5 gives 5.7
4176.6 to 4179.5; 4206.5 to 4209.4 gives 2.7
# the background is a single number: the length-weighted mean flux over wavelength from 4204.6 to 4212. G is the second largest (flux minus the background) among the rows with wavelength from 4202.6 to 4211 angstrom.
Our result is 0.0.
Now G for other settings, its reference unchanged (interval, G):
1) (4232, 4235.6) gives -0.3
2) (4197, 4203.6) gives -0.3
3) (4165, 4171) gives -0.1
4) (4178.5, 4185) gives 0.1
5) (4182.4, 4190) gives 0.0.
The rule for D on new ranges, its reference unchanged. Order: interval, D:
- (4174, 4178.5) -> 4174.17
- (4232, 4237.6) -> 4232.24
